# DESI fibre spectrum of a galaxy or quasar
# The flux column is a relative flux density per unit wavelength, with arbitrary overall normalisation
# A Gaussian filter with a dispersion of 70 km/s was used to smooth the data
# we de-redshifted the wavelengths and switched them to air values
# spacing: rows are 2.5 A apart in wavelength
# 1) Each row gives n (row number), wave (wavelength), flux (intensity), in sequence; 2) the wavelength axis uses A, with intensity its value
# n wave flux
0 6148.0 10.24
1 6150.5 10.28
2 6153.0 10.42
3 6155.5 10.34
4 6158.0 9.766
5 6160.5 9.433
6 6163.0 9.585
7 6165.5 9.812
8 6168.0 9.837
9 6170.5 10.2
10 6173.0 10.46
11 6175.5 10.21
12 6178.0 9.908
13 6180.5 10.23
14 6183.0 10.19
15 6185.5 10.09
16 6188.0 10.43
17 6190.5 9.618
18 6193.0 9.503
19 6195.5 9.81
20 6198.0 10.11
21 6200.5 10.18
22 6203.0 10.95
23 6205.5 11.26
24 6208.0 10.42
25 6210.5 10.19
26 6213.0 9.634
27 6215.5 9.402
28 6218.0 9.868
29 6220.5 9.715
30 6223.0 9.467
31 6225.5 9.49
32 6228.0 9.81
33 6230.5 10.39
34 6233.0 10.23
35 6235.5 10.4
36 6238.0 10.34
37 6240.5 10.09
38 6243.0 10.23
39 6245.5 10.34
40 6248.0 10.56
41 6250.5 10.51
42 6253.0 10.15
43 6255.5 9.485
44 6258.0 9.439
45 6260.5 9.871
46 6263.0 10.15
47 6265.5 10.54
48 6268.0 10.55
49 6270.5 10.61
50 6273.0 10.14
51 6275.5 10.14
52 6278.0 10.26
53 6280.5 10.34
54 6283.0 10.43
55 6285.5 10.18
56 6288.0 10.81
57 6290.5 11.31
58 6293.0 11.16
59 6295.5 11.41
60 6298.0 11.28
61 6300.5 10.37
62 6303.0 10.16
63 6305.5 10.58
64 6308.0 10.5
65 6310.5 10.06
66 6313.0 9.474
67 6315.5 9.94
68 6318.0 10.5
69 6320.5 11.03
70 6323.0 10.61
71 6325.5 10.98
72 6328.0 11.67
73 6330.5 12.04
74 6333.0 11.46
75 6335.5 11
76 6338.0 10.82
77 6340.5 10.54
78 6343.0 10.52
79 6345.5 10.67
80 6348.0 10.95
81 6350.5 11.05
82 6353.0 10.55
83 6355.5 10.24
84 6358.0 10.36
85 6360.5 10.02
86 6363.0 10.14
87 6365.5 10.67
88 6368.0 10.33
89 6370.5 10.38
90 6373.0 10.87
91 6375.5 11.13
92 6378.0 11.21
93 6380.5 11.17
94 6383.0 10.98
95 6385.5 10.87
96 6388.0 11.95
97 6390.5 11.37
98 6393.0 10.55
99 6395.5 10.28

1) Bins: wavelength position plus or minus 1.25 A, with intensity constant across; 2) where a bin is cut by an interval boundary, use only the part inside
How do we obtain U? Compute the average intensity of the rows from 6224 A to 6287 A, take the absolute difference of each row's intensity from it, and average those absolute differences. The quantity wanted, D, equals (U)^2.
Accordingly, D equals 0.062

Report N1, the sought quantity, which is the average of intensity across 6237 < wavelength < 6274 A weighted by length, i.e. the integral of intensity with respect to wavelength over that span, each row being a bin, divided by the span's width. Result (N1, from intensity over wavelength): 10.20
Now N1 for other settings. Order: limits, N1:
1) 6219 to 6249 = 10.08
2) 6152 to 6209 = 10.12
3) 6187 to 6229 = 9.99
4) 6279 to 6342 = 10.74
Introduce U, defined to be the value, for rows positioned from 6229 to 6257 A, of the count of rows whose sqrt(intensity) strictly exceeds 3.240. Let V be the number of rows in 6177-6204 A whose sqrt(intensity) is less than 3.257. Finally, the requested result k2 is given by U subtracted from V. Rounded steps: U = 2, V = 10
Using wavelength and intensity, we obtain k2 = 8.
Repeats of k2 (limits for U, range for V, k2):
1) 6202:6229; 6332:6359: 3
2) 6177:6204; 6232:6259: 10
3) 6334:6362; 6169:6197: 3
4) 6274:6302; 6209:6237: 6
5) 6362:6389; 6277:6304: -2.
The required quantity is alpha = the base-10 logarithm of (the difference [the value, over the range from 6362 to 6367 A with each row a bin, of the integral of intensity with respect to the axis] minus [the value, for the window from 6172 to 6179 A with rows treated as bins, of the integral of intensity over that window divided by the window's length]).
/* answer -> 1.62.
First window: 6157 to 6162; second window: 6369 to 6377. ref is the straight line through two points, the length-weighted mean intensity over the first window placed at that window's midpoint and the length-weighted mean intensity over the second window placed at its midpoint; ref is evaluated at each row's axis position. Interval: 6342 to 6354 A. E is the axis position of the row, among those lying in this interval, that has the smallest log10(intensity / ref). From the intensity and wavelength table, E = 6353.0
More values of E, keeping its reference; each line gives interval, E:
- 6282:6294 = 6285.5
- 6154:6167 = 6160.5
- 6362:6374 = 6363.0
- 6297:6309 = 6303.0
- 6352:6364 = 6360.5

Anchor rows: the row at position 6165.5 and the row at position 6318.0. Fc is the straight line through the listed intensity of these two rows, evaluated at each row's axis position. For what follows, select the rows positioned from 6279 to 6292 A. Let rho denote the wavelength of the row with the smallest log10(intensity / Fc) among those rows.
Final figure 6285.5 A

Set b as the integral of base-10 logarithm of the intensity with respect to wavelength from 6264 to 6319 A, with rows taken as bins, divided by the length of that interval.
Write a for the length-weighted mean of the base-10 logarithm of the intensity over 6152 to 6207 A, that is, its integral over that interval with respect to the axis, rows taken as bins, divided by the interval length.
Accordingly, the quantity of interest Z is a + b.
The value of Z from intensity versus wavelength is 2.024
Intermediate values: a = 1.00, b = 1.02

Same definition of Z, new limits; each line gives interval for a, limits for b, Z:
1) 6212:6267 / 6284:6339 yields 2.032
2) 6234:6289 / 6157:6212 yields 2.014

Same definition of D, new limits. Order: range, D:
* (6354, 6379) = 0.121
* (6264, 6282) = 0.029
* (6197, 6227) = 0.213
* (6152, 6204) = 0.092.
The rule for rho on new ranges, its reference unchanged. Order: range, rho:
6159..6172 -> 6160.5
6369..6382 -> 6370.5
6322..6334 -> 6323.0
